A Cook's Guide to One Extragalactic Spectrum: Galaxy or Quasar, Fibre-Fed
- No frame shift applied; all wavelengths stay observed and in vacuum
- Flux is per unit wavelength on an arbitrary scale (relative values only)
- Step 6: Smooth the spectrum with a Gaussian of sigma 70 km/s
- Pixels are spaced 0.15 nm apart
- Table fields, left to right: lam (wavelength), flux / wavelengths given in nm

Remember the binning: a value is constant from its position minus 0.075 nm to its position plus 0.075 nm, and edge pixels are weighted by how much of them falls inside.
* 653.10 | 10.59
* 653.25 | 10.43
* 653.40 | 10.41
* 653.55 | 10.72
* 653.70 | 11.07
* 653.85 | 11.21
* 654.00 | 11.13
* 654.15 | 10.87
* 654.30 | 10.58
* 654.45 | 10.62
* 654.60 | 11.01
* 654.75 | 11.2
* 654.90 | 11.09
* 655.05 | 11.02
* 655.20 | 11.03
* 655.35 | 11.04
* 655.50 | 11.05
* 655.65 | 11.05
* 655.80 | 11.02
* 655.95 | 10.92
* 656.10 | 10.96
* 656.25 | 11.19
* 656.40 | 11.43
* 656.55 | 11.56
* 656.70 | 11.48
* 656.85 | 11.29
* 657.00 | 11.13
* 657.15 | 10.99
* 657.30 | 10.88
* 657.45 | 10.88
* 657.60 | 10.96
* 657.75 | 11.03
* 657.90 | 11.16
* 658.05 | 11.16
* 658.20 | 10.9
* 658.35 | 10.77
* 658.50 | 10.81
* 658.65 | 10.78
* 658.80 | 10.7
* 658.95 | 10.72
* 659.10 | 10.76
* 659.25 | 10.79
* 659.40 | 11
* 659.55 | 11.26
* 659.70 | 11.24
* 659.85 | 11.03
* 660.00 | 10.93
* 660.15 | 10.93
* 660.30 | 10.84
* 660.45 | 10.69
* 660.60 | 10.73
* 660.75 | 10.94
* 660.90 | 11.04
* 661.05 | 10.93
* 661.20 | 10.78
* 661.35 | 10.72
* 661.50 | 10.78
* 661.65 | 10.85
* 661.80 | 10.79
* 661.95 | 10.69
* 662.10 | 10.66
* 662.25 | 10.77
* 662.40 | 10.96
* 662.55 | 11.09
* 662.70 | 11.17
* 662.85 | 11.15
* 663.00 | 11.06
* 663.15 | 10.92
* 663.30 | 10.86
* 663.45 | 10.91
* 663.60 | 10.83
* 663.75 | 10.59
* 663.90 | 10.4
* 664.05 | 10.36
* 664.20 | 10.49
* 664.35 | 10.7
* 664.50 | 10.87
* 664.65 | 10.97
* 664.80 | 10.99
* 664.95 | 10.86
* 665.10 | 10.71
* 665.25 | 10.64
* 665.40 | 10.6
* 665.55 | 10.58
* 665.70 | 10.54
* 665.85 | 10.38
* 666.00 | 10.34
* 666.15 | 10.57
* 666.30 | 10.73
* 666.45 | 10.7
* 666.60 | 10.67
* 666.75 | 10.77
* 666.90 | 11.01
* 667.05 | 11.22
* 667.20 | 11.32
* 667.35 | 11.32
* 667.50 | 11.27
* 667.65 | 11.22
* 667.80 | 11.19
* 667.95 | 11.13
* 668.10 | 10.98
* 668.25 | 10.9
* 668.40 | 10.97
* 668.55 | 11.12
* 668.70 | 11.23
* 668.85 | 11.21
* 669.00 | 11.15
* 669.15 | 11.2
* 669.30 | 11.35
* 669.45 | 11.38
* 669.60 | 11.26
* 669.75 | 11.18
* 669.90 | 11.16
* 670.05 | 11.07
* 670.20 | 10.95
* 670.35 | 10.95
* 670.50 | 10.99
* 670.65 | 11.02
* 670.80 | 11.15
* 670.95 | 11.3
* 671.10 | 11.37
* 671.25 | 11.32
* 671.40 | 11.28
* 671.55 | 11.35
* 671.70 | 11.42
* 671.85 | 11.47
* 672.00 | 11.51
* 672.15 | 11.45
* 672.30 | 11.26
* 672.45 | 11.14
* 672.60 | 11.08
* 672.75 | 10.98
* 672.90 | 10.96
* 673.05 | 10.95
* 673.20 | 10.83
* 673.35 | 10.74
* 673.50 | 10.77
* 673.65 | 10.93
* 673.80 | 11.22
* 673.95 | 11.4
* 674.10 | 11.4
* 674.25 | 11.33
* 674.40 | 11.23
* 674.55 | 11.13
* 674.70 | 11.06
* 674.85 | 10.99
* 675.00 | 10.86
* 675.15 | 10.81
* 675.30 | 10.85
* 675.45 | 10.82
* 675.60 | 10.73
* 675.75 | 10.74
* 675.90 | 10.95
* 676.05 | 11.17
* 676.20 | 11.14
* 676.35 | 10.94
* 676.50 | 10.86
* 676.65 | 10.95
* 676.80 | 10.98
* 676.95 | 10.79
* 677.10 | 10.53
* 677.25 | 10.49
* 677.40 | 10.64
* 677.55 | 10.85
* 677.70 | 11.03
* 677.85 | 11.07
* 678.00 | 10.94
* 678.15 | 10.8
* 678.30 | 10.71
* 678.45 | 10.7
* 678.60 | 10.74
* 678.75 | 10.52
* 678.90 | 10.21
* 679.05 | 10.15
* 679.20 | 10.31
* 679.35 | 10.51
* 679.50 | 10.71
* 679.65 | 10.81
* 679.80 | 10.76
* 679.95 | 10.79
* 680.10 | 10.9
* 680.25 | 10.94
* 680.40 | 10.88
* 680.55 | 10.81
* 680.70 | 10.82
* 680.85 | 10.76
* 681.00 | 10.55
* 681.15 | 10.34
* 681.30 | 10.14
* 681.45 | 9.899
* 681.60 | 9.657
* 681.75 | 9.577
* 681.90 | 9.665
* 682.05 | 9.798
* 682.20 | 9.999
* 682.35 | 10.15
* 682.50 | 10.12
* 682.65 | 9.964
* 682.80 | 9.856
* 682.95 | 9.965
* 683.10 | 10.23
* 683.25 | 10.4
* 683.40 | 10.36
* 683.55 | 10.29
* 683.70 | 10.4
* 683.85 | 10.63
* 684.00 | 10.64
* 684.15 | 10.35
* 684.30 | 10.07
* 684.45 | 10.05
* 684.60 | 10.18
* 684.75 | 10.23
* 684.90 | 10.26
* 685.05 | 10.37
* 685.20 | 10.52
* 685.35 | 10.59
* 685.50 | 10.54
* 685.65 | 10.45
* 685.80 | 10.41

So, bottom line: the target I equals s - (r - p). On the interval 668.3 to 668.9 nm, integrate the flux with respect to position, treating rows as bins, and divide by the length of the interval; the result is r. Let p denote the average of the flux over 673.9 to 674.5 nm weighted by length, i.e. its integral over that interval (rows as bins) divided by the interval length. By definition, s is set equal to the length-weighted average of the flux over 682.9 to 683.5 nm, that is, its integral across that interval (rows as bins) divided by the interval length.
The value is 10.5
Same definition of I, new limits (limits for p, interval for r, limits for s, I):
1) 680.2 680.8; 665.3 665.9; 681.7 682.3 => 10.1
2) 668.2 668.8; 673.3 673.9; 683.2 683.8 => 10.5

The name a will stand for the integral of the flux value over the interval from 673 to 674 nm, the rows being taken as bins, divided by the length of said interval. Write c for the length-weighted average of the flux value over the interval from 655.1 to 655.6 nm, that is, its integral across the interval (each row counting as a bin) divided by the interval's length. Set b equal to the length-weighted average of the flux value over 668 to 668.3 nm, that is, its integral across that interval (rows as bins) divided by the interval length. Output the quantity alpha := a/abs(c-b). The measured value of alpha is 137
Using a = 11.0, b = 11.0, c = 11.0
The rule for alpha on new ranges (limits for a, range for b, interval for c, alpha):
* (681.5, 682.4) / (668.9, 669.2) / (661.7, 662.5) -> 25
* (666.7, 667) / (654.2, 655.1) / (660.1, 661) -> 202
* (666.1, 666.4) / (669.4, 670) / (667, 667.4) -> 188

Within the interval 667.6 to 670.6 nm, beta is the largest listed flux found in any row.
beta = 11.38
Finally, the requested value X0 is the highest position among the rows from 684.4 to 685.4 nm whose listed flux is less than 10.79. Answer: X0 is 685.35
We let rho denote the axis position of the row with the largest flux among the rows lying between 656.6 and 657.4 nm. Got 656.70 nm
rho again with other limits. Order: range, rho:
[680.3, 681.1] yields 680.40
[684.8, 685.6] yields 685.35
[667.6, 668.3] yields 667.65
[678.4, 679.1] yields 678.60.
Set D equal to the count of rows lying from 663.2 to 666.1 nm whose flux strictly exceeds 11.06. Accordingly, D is 0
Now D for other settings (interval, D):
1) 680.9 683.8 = 0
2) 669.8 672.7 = 15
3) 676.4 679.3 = 1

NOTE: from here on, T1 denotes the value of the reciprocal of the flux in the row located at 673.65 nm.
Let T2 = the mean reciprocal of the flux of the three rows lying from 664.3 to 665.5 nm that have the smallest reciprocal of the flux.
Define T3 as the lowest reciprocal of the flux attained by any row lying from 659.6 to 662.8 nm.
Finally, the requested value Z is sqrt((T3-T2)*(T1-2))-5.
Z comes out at -4.93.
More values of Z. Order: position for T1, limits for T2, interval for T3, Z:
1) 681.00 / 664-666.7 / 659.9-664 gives -4.94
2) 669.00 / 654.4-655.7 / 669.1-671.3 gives -4.94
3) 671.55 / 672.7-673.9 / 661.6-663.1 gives -4.96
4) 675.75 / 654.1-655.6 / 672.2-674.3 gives -4.93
